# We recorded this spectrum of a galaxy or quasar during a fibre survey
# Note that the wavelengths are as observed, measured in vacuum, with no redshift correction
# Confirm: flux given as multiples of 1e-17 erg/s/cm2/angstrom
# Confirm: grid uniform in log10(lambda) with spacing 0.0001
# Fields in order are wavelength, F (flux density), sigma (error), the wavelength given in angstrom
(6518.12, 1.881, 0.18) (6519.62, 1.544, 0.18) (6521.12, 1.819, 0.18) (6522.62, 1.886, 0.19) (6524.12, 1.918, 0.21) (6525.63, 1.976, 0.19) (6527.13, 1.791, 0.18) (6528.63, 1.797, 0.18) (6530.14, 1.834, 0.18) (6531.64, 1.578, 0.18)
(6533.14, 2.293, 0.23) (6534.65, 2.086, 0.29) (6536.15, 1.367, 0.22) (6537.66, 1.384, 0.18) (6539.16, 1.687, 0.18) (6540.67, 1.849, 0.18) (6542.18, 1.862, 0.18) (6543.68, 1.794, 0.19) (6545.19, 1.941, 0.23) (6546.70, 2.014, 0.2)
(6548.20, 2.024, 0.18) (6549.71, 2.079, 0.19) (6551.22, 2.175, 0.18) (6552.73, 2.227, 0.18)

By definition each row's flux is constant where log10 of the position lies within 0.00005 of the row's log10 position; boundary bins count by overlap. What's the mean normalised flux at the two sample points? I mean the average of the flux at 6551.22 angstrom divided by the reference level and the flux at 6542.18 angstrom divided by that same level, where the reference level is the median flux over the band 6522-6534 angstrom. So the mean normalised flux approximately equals 1.09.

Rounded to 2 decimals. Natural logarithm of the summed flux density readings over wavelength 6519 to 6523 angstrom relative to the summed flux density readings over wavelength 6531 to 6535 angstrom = -0.13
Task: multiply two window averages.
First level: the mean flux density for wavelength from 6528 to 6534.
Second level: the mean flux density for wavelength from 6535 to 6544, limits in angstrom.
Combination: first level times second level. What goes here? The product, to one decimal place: 3.1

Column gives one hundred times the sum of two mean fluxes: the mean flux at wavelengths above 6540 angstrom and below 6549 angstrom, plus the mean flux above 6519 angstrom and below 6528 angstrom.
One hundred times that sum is 374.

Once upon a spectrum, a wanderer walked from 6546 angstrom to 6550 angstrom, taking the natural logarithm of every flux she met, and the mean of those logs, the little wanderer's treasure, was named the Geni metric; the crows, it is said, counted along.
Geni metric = 0.71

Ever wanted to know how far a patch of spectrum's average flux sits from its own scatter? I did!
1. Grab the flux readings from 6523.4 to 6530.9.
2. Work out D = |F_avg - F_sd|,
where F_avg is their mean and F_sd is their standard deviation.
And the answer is 1.8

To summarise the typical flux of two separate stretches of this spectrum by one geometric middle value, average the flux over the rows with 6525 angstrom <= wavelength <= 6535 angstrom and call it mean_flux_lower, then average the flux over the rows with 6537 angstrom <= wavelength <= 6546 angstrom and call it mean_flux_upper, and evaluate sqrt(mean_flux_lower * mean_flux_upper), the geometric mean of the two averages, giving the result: 1.83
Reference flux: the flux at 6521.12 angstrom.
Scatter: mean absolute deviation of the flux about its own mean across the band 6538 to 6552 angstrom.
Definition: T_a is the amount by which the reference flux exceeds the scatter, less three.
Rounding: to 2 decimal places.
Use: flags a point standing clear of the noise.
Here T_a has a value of -1.30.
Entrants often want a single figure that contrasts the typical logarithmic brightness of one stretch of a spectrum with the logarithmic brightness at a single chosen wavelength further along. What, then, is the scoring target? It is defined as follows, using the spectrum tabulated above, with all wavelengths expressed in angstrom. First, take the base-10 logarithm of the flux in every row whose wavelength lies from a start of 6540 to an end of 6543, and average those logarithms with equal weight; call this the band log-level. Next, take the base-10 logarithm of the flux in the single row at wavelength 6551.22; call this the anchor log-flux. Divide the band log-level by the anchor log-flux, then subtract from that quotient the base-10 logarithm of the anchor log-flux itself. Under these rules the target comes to 1.27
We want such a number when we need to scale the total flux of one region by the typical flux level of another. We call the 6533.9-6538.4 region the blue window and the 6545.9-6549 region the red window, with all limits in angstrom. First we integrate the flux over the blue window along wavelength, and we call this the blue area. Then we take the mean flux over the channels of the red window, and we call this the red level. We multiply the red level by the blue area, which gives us 15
